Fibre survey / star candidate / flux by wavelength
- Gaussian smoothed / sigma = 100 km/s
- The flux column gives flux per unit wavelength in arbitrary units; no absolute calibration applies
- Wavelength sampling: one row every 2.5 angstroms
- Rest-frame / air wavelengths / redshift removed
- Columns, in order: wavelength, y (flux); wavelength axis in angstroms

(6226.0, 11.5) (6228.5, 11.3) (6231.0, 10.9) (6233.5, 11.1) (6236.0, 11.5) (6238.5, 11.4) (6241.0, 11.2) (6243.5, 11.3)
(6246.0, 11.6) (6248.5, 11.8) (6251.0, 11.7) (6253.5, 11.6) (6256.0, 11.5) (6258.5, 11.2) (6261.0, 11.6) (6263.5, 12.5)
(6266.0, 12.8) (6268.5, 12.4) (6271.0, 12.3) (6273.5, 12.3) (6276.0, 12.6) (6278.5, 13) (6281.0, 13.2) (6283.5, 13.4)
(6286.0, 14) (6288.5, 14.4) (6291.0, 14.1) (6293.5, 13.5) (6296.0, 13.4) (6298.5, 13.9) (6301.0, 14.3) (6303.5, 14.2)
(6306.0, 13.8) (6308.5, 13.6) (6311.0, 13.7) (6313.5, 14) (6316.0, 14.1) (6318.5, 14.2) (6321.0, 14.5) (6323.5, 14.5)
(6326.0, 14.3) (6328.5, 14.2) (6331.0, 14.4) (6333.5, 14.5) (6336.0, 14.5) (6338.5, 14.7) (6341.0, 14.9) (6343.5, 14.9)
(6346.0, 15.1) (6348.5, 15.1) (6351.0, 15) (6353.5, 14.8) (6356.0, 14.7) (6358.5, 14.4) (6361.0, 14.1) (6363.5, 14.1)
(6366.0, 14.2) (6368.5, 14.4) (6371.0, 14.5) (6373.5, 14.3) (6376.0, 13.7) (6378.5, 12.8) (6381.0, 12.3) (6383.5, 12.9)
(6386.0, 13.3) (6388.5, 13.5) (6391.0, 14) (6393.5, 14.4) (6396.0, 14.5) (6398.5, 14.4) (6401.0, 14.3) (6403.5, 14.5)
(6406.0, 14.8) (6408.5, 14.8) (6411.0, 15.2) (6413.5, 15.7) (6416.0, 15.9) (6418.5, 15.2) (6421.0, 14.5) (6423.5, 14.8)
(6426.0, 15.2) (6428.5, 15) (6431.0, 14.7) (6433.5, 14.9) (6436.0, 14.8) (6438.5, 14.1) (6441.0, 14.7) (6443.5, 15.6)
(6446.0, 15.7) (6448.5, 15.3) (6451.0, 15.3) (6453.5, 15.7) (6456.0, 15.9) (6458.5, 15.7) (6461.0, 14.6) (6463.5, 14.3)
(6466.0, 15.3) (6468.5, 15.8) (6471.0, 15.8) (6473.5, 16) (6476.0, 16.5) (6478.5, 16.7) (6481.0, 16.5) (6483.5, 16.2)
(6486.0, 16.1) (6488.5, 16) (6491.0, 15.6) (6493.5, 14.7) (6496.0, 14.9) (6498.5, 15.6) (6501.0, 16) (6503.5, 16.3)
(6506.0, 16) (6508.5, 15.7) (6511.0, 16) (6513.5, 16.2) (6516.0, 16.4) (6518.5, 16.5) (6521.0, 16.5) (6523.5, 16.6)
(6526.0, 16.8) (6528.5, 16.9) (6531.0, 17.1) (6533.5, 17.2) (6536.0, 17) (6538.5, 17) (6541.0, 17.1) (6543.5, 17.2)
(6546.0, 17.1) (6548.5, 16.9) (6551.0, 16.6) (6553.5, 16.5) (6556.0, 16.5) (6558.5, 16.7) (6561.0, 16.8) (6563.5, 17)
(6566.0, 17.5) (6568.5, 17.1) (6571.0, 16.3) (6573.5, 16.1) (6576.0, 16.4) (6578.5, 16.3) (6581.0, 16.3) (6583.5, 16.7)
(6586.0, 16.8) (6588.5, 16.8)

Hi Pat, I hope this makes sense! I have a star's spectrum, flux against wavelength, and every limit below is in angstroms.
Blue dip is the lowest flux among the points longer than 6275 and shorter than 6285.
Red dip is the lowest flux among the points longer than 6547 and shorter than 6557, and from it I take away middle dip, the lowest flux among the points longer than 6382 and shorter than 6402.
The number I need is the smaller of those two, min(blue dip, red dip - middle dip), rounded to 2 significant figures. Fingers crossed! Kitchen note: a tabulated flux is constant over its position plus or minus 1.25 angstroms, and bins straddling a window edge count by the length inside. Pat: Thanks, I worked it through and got 3.6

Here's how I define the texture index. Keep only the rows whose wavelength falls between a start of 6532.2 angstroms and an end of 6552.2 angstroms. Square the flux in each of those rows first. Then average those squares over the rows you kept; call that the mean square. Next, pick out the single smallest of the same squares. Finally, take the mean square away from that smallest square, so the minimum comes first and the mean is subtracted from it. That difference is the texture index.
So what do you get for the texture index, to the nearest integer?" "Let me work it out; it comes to -14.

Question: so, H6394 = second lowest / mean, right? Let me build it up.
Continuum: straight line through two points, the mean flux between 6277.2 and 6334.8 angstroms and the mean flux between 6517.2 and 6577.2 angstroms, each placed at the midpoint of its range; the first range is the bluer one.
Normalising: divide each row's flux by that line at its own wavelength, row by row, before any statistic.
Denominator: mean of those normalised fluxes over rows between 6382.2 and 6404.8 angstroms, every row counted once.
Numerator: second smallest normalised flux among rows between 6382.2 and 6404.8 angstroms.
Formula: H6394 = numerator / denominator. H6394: 0.957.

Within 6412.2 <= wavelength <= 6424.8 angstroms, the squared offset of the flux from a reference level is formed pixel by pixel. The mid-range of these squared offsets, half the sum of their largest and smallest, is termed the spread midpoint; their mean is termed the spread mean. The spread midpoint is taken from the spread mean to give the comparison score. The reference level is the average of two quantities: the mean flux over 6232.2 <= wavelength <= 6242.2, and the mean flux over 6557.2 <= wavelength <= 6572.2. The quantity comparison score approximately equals -0.17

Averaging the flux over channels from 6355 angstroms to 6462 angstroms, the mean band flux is 14.6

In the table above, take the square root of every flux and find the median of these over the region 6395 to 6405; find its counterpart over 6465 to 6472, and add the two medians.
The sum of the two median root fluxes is 7.8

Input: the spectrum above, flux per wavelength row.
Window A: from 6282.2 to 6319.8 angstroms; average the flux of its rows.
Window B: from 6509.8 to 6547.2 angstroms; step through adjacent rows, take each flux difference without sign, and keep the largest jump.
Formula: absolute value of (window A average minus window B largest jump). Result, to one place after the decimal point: 13.7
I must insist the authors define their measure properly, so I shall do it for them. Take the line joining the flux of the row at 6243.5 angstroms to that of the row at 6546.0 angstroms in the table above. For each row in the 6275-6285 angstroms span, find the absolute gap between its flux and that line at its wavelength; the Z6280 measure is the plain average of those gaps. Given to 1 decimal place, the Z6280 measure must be 1.1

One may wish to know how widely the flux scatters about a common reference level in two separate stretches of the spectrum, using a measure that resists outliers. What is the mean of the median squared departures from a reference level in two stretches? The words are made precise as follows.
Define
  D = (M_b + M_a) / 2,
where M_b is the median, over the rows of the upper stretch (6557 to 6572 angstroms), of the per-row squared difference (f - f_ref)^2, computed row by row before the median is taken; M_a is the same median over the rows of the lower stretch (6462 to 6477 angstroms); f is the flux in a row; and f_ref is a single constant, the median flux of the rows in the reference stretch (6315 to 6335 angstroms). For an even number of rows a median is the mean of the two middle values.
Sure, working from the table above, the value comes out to 4.3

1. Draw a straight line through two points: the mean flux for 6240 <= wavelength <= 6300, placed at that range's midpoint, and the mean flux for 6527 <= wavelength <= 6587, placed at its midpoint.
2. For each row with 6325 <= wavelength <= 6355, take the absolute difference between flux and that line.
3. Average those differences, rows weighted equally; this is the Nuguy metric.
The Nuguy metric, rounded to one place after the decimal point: 1.1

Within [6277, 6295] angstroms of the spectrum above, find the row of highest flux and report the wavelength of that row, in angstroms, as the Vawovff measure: 6288.5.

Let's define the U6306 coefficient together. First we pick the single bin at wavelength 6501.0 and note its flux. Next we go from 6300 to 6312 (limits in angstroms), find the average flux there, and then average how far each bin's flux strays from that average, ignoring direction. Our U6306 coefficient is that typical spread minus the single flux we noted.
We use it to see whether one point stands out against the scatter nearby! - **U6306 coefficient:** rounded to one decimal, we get -15.7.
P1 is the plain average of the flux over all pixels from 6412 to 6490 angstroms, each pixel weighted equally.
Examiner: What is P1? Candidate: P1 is 15.4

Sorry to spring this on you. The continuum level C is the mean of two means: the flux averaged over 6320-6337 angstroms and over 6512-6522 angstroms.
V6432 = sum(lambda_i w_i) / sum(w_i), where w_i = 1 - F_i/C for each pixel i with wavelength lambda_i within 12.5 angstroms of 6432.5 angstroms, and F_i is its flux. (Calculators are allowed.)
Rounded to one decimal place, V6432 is 6431.5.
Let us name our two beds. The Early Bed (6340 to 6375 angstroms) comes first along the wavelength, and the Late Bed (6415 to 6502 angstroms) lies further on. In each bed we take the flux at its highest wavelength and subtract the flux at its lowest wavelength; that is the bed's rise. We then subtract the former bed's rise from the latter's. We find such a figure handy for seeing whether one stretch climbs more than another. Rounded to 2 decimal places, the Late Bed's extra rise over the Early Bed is 0.70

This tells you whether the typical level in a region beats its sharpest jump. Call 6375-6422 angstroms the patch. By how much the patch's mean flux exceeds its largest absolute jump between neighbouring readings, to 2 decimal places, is 13.35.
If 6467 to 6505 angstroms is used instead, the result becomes 15.01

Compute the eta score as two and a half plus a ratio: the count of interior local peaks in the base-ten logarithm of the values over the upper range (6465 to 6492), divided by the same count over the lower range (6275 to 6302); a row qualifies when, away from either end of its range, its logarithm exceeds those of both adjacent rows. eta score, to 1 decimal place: 3.5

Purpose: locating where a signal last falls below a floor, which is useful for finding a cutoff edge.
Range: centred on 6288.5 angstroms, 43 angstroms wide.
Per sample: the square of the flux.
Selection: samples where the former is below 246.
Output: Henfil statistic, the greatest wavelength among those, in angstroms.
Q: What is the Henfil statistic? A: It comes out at 6308.5 angstroms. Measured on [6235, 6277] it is 6276.0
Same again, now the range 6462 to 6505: 6498.5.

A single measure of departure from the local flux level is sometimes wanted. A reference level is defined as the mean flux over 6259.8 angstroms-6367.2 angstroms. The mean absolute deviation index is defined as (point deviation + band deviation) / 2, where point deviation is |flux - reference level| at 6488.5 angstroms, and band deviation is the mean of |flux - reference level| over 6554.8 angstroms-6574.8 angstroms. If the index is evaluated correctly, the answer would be 2.5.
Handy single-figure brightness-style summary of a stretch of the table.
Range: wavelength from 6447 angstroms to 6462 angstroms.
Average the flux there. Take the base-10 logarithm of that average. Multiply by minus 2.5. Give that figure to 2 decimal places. -2.97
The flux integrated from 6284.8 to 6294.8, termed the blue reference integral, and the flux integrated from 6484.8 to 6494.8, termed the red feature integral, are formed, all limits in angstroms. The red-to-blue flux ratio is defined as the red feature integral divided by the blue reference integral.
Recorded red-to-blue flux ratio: 1.11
